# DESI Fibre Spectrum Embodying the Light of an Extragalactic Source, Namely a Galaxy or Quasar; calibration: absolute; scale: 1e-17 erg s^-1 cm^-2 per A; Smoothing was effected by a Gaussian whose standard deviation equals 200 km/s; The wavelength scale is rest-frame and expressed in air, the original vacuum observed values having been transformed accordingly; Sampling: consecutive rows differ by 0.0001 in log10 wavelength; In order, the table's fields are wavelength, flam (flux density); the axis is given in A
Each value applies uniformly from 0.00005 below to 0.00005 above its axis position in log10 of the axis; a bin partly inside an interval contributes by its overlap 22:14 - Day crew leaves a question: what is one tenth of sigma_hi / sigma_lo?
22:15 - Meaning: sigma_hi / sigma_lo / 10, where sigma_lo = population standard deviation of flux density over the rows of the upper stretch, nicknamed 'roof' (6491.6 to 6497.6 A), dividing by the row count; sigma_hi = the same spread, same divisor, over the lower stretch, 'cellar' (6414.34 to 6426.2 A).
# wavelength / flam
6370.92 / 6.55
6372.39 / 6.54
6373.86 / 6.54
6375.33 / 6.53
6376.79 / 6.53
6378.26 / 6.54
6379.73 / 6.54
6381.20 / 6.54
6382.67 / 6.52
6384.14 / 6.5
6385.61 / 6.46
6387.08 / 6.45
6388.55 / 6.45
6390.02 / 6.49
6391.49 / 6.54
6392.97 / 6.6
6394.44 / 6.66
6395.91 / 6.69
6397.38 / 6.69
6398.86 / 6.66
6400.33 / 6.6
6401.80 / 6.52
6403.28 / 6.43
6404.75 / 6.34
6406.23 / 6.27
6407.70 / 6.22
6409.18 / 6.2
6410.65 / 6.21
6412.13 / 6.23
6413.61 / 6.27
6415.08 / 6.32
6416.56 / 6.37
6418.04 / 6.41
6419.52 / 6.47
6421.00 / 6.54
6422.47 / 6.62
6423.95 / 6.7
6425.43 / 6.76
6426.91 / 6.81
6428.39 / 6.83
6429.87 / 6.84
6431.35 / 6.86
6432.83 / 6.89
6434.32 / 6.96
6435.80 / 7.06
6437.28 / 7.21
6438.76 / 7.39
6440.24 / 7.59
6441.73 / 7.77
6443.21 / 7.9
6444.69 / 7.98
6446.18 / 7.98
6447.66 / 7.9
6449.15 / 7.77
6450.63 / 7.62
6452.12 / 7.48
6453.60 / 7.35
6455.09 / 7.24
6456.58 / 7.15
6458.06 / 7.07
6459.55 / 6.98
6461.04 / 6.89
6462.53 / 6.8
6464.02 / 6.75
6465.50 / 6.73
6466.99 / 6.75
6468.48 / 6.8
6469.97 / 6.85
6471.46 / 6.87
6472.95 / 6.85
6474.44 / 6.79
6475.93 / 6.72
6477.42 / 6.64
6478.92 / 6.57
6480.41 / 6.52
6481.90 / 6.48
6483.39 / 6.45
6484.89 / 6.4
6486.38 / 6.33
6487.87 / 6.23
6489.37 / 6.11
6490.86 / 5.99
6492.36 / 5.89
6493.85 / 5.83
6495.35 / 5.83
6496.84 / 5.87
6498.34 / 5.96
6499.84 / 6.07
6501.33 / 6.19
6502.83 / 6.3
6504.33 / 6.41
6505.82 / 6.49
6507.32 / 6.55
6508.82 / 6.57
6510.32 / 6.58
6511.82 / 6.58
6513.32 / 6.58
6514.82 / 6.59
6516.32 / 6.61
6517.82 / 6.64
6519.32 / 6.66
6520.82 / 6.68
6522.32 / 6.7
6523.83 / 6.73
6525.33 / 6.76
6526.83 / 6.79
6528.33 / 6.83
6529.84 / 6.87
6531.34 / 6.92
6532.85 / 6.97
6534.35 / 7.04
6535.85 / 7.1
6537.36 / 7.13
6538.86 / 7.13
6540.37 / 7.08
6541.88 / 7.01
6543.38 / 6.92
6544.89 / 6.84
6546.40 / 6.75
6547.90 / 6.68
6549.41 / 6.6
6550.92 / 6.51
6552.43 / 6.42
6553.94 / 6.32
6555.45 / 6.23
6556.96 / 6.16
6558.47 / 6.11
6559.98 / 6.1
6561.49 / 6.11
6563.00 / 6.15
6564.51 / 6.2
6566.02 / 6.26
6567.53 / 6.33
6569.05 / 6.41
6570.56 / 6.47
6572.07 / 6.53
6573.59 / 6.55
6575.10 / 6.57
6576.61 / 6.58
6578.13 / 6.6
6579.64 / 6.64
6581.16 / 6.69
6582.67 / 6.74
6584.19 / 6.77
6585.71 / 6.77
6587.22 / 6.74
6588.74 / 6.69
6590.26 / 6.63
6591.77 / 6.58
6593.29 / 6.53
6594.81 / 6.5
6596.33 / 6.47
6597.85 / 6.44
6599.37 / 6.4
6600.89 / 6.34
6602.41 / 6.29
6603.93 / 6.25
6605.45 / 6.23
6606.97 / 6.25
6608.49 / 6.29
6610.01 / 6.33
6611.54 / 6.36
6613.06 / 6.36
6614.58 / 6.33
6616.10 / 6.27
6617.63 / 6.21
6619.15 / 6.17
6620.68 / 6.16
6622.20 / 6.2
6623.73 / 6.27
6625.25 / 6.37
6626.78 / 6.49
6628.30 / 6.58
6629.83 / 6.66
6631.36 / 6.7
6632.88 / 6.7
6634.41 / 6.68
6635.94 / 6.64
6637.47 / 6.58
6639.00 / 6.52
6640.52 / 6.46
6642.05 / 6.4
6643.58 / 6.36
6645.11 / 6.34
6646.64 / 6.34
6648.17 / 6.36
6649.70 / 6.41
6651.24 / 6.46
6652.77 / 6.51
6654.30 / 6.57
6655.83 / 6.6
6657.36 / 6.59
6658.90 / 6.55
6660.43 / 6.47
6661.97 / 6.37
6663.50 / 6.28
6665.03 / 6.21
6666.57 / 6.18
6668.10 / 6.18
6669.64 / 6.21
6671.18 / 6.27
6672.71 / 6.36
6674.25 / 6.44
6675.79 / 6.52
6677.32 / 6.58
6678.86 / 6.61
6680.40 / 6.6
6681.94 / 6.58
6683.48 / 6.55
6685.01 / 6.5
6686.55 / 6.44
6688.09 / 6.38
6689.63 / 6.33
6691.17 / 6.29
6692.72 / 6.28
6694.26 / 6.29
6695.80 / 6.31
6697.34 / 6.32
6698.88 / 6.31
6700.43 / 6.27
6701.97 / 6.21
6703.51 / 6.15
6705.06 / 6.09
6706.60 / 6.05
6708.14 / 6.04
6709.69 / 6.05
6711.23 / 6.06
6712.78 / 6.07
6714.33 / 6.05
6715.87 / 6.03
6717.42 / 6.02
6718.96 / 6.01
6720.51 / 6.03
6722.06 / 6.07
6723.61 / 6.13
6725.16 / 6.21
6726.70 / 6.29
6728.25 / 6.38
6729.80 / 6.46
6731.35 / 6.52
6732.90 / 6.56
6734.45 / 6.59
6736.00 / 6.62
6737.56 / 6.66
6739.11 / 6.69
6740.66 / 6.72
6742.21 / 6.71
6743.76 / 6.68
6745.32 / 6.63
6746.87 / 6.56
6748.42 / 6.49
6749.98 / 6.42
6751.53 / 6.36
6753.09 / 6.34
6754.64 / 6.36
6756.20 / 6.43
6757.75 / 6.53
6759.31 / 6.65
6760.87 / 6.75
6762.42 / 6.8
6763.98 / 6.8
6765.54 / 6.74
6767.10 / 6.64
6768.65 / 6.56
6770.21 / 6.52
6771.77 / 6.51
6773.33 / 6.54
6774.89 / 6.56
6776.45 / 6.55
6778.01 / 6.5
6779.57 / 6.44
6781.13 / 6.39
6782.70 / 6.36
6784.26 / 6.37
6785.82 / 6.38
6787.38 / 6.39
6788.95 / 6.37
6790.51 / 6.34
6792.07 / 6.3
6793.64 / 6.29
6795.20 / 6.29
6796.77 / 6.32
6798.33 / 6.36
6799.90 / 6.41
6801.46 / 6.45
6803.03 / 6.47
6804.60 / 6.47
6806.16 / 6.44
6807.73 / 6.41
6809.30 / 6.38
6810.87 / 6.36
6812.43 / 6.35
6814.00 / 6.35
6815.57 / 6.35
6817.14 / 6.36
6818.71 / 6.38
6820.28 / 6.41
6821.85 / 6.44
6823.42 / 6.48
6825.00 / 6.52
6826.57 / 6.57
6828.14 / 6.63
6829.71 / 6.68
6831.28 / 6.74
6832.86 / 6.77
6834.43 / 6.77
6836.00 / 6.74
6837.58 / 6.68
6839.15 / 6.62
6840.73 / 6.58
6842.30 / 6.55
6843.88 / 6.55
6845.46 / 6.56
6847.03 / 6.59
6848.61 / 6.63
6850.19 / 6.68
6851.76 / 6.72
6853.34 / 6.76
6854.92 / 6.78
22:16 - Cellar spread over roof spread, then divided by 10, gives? 0.57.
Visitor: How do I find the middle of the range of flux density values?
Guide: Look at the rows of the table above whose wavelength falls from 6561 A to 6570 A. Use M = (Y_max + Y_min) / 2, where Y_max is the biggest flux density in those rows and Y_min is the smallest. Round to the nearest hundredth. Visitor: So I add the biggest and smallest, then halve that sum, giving 6.26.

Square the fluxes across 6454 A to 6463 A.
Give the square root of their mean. 7.0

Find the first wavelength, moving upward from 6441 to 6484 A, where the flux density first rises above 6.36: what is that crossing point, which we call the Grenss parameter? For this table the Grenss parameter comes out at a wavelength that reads 6441.73 A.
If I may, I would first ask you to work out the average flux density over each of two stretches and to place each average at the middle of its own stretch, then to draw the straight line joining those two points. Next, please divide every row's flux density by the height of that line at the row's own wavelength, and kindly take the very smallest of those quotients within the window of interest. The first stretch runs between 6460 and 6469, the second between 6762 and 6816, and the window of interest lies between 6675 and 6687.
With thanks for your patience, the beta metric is 0.982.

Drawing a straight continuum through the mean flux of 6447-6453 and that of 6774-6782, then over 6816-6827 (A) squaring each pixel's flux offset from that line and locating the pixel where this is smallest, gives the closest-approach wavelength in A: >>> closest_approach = 6817.14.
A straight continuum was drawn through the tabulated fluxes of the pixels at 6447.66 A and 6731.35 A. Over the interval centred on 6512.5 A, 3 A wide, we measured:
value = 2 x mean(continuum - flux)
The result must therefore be 2.0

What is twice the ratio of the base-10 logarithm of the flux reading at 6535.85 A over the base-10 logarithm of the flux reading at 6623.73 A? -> 2.14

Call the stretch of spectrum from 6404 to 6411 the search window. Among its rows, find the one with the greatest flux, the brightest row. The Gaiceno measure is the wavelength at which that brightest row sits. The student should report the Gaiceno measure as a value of 6404.75 A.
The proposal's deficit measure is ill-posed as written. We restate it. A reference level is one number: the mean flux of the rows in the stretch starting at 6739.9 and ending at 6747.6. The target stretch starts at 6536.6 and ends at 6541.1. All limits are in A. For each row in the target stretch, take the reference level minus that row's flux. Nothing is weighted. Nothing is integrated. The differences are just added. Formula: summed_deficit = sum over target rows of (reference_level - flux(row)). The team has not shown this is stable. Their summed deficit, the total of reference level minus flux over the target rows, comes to -1.4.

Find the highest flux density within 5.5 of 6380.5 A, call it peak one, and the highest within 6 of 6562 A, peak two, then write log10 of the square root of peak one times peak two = 0.808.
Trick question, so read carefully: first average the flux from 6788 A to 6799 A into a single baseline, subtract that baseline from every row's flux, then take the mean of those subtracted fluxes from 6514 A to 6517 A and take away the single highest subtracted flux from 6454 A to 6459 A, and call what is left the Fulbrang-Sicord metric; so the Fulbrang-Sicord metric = -0.64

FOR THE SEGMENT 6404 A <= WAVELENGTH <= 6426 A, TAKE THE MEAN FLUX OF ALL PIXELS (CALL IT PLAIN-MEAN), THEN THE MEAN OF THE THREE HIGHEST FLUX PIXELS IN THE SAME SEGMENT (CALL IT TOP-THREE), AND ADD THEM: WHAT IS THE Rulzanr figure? 13.1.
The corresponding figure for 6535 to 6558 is 13.8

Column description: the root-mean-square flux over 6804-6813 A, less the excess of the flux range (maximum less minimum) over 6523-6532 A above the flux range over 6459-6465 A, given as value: 6.44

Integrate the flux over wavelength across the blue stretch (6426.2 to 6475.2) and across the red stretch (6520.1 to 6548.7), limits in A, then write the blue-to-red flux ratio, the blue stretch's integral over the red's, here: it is 1.8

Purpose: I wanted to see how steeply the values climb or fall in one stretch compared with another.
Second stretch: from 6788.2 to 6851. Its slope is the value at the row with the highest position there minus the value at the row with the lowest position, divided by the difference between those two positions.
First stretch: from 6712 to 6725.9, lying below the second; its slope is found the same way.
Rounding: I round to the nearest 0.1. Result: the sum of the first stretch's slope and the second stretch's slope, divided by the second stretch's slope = 3.2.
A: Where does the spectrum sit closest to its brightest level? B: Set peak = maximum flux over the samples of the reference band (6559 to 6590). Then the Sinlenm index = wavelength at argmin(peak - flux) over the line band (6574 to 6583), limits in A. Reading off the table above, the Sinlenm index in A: 6582.67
